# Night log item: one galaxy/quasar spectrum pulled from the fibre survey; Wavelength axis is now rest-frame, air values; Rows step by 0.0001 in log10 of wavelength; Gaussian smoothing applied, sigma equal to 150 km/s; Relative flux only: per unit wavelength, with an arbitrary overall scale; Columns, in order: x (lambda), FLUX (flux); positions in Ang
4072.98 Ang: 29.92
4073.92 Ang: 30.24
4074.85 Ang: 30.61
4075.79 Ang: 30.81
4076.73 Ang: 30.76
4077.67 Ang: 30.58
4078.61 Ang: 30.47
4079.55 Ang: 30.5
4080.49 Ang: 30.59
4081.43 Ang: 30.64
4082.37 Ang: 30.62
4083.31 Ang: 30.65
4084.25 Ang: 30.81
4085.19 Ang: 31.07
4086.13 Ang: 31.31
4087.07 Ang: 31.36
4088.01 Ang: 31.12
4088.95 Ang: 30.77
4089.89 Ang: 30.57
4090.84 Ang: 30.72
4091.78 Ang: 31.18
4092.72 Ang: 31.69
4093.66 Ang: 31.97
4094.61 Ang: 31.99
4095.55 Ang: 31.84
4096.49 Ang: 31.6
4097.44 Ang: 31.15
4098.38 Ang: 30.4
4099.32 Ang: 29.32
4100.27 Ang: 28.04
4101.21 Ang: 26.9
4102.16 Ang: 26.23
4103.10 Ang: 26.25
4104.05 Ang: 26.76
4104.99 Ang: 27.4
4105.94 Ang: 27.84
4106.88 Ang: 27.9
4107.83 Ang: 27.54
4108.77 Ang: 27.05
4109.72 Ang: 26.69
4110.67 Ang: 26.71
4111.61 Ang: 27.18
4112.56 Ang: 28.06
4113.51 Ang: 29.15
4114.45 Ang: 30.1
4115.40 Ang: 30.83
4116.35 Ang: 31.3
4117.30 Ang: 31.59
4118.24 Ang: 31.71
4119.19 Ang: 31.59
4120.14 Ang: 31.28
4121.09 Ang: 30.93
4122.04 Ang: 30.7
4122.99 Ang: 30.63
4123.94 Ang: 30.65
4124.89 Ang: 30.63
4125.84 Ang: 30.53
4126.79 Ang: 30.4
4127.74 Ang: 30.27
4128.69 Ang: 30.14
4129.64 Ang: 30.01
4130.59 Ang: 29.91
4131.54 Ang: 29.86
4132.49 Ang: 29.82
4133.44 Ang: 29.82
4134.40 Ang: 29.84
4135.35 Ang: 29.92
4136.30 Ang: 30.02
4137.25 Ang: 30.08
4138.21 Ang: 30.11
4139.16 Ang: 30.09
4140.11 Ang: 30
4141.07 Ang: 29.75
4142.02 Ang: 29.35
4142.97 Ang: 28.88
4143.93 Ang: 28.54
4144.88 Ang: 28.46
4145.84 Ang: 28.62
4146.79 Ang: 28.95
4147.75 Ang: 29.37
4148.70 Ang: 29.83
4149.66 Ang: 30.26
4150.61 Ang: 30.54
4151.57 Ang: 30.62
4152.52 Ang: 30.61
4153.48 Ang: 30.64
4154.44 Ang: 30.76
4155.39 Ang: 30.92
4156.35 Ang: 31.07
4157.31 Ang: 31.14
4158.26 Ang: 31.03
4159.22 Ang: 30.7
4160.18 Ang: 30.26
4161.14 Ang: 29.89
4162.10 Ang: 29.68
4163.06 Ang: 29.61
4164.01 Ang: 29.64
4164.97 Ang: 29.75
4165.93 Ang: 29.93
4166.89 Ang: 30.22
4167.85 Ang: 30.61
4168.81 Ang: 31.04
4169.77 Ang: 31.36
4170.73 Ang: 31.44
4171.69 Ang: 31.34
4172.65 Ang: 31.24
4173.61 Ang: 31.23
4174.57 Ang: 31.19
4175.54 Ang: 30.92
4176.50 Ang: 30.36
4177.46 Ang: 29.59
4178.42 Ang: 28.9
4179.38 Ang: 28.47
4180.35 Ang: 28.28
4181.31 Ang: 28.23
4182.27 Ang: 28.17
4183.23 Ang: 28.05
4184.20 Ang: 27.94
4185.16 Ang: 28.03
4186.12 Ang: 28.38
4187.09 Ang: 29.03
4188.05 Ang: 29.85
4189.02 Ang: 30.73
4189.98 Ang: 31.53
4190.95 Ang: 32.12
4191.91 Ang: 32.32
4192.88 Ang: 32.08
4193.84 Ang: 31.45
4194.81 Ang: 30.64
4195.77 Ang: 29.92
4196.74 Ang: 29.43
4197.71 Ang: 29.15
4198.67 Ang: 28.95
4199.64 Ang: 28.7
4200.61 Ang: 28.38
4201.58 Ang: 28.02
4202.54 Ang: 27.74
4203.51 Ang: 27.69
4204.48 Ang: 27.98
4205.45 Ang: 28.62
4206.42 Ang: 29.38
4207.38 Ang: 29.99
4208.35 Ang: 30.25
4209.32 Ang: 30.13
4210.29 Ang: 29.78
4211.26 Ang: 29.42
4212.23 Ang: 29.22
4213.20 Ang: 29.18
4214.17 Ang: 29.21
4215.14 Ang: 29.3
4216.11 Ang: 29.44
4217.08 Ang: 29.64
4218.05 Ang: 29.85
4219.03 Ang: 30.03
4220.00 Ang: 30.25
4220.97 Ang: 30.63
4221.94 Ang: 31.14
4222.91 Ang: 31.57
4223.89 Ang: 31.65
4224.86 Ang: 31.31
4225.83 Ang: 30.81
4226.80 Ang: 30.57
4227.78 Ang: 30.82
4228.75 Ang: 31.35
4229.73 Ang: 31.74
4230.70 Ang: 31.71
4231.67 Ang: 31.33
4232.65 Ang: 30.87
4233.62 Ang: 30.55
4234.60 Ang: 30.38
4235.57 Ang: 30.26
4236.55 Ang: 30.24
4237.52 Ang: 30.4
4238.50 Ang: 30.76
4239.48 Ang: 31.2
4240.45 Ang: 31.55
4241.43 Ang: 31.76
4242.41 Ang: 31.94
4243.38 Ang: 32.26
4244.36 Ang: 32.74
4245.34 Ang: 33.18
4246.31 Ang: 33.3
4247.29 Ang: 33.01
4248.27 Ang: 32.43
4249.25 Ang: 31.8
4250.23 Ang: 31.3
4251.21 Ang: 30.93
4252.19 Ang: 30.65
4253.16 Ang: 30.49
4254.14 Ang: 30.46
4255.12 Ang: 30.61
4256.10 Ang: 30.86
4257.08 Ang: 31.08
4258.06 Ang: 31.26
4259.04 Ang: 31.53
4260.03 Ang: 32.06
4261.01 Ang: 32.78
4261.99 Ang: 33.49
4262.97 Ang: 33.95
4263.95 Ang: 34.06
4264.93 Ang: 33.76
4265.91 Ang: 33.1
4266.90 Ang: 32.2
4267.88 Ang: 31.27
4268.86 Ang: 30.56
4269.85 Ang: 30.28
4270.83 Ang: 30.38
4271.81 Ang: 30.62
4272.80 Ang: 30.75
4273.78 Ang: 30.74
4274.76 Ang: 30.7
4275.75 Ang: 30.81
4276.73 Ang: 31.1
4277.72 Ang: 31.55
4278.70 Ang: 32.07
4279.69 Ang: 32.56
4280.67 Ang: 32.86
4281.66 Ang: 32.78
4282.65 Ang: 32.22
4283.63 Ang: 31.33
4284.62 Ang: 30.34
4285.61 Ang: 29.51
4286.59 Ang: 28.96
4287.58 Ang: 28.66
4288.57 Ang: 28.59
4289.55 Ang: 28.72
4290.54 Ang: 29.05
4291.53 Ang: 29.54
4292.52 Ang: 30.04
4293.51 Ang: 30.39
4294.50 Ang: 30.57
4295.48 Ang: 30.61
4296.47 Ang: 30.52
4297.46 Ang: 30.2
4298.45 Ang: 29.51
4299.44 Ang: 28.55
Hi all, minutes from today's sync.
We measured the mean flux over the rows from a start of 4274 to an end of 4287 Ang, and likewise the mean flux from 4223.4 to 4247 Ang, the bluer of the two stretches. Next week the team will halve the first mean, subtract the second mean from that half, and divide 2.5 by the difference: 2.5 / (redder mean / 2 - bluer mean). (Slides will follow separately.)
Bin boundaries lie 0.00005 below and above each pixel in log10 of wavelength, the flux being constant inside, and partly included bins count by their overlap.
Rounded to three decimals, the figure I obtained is -0.159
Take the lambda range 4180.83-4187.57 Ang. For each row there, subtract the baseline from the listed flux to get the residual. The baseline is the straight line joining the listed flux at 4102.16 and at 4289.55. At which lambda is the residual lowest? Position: 4184.20 Ang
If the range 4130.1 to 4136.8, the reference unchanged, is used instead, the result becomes 4133.44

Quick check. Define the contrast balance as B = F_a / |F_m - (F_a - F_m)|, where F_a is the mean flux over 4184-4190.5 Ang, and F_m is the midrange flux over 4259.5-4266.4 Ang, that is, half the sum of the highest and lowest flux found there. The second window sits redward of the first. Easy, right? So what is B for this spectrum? 0.80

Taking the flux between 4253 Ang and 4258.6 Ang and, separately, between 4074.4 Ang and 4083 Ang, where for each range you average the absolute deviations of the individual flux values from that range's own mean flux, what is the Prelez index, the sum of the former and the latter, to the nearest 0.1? 0.4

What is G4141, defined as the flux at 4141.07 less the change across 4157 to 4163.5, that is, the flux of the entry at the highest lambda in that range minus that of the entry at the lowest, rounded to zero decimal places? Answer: 31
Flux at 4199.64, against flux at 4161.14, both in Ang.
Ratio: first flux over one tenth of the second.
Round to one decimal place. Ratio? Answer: 9.6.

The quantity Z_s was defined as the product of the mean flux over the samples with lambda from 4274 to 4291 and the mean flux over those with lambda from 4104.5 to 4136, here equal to 910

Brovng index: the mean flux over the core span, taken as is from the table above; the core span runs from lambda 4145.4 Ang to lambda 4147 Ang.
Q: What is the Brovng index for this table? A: 28.8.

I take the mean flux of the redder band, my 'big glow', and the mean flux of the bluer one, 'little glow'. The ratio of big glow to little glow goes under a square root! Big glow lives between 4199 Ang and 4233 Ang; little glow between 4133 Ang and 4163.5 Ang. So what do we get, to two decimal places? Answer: 1.00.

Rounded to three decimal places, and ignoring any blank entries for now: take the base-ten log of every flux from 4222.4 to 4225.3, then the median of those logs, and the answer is 1.499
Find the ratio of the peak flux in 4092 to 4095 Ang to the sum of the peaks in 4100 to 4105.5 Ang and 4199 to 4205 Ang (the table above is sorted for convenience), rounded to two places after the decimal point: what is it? 0.56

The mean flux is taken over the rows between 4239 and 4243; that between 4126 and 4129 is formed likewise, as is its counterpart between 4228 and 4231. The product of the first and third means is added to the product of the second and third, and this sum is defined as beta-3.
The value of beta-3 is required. 1955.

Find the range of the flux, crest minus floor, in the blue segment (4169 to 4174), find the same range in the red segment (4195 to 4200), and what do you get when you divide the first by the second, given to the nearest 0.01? 0.17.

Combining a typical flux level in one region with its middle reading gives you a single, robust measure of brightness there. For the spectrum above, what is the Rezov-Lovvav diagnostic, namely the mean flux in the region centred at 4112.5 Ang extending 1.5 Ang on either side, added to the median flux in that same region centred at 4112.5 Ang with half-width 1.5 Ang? 56.2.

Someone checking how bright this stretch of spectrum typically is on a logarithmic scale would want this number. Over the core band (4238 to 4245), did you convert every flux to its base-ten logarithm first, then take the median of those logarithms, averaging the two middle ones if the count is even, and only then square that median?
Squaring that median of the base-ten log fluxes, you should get 2.26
